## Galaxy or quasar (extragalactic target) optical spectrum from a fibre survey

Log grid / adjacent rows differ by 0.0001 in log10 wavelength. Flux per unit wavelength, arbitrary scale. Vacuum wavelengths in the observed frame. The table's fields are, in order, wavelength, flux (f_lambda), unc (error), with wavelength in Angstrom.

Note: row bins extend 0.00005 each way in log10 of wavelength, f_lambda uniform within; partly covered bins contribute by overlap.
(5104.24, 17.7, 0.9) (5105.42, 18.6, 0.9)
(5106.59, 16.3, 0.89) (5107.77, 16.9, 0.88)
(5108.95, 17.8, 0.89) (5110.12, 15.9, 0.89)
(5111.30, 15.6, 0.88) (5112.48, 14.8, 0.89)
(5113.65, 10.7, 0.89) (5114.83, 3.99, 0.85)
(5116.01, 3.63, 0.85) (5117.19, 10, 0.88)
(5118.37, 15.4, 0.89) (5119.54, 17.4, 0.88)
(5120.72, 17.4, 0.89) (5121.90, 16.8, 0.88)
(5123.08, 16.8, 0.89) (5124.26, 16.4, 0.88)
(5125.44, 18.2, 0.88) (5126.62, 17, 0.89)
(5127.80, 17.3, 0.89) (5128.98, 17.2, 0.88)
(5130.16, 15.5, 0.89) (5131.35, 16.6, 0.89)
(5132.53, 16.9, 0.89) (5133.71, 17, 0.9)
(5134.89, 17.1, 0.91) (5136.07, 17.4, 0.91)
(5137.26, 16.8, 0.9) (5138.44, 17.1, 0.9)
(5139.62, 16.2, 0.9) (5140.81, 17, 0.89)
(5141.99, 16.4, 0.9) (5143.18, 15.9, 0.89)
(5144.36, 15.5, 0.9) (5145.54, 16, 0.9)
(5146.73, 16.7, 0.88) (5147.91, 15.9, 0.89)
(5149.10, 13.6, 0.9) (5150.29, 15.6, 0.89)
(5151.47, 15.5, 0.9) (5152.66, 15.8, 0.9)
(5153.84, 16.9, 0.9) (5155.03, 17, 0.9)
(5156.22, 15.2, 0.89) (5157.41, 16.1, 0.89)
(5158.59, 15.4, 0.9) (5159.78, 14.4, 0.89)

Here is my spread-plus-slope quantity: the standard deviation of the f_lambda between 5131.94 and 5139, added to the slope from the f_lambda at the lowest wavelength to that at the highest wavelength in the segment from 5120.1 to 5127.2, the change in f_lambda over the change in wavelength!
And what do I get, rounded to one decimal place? 0.1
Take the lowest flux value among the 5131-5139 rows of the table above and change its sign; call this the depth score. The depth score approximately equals -17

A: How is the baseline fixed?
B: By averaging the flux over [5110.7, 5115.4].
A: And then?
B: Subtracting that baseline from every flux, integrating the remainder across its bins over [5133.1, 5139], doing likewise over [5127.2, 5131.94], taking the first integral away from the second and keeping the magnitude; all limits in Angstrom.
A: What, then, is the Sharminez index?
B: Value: 9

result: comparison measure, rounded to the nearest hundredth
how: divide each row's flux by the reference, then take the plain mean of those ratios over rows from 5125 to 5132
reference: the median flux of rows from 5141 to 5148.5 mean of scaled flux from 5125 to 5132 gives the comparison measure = 1.06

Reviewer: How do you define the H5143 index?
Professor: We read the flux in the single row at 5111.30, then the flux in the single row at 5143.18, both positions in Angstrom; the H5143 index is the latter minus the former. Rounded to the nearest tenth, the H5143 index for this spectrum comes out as 0.3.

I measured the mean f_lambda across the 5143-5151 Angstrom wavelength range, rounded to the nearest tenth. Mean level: 15.6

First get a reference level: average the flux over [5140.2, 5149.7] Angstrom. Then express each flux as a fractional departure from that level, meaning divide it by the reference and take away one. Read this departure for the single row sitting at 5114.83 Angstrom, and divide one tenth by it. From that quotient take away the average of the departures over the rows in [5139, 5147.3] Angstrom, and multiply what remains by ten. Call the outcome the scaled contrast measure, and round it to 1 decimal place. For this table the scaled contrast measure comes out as -1.6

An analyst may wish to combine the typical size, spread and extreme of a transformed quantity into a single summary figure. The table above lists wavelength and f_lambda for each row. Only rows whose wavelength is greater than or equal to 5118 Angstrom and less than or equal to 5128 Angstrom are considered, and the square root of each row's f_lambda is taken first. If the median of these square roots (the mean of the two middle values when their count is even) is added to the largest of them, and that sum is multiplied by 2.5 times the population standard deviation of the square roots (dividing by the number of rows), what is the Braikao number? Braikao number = 1.9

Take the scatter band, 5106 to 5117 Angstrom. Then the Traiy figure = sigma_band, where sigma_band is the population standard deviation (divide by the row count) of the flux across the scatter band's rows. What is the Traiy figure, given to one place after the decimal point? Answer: 5.2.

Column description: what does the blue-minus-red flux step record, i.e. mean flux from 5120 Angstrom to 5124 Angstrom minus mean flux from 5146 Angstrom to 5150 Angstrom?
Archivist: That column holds 1.6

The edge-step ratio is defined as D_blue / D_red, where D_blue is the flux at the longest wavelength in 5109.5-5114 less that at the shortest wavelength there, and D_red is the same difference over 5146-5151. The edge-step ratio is 5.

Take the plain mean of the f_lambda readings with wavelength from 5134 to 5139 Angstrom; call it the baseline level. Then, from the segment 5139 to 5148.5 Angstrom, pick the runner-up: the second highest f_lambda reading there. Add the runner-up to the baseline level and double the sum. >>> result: 67.6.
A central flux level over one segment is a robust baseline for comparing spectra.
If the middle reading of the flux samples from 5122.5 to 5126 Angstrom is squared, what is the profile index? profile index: 282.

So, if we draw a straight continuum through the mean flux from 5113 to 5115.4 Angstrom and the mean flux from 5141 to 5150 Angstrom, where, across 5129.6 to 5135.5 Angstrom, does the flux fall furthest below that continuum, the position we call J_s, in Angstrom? 5130.16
